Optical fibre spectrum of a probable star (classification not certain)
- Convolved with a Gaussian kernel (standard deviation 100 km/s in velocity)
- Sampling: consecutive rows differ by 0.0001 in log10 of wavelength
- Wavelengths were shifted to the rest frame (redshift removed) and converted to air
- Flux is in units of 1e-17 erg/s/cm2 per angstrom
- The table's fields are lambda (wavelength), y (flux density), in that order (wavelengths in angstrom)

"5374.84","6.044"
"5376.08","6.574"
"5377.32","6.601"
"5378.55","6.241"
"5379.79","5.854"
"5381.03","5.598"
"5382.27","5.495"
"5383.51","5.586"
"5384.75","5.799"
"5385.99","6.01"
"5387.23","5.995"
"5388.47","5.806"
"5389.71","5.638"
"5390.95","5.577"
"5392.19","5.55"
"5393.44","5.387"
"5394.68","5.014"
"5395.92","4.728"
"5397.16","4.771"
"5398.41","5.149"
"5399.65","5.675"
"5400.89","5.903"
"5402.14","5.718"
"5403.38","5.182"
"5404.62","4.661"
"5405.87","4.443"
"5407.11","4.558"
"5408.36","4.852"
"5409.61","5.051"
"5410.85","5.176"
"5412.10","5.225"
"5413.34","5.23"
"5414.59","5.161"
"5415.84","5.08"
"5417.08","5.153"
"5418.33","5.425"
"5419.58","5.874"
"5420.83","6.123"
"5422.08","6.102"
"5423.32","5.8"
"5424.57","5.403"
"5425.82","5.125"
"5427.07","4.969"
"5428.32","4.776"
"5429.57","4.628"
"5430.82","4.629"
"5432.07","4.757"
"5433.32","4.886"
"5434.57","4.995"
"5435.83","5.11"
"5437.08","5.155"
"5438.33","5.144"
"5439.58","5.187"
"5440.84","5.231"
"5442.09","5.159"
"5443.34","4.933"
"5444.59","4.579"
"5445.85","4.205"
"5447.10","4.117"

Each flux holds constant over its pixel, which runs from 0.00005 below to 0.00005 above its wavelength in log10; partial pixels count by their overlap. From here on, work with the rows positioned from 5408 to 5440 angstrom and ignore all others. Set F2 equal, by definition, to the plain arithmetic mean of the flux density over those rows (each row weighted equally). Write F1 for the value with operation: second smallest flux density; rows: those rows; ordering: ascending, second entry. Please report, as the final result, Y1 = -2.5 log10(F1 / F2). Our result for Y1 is 0.12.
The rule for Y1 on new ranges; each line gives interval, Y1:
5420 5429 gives 0.10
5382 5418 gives 0.16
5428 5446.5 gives 0.07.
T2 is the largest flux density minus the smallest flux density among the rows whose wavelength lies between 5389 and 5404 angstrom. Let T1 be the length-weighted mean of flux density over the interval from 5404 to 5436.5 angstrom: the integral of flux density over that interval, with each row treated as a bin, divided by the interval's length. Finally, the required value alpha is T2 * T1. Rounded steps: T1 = 5.12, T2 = 1.2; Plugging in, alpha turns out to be 6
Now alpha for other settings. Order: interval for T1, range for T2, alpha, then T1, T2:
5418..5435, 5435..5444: 2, 5.25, 0.3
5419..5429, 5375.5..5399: 10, 5.52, 1.9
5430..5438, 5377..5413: 11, 4.92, 2.2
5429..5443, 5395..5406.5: 7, 4.99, 1.5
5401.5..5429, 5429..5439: 3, 5.23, 0.5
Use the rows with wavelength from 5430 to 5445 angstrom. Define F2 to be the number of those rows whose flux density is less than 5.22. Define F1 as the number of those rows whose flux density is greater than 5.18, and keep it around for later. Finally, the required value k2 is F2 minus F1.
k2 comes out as 9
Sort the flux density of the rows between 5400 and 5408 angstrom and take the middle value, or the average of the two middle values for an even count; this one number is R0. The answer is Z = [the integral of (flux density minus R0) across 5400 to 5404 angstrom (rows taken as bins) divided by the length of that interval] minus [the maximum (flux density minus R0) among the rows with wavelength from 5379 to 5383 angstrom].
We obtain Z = -0.2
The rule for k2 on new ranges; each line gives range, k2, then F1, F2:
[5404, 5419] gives 6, 3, 9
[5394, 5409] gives 5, 4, 9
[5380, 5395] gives -10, 11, 1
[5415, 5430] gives 0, 6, 6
